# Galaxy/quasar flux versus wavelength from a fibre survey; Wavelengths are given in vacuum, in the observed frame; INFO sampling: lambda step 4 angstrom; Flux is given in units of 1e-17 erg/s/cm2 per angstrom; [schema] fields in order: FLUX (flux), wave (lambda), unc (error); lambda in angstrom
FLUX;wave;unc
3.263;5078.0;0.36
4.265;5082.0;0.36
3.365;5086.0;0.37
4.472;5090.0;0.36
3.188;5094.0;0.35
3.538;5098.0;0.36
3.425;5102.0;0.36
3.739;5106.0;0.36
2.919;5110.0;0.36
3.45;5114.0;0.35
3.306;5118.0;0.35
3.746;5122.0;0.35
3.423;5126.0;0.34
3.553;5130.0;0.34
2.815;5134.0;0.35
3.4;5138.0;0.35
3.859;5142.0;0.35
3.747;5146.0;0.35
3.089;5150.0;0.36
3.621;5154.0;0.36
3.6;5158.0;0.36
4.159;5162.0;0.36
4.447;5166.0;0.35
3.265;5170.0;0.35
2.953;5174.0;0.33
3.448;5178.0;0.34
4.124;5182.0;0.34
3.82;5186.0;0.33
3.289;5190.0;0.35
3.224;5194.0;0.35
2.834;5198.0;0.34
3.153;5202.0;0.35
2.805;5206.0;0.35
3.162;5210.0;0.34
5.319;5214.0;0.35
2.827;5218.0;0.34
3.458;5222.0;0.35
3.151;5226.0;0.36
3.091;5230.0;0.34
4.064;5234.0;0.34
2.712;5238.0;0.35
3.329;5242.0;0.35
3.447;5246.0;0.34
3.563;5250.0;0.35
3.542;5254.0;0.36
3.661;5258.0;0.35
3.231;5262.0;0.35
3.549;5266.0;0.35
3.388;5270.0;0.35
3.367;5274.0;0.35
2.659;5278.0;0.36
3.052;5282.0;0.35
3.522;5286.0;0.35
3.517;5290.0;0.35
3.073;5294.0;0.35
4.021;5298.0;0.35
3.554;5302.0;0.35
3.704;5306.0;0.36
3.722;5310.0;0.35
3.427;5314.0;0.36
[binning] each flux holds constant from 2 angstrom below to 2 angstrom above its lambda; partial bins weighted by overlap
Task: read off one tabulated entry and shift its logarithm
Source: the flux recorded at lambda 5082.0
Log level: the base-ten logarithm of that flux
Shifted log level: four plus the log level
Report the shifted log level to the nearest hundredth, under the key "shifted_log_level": 4.63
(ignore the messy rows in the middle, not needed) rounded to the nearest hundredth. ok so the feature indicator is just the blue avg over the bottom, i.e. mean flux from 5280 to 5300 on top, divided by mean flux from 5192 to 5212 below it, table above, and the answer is 1.13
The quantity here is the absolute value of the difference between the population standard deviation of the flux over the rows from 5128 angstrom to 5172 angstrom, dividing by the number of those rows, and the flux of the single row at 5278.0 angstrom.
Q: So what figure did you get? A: 2.22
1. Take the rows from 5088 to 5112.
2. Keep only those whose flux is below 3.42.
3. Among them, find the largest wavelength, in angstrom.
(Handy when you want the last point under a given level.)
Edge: 5110.0 angstrom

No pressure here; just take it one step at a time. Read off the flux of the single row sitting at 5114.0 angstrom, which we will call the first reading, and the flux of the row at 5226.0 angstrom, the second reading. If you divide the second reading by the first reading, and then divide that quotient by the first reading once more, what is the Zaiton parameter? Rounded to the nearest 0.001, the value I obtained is 0.265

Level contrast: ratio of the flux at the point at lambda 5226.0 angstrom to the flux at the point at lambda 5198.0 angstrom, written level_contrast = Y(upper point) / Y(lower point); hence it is 1.11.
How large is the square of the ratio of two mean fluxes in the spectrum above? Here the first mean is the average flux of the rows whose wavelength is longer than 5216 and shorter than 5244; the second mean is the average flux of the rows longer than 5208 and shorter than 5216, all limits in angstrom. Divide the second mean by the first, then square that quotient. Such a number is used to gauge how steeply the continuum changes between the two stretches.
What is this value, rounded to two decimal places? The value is 1.72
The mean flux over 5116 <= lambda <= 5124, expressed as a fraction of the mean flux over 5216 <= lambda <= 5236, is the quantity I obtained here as 1.06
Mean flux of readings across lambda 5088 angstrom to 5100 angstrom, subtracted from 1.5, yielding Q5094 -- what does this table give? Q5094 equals -2.23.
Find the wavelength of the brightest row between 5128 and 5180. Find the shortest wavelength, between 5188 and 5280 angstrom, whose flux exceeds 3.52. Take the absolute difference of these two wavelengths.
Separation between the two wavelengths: 48 angstrom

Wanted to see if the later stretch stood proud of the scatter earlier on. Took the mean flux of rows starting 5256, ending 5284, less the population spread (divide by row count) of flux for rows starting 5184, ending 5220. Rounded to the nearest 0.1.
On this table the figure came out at 2.5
